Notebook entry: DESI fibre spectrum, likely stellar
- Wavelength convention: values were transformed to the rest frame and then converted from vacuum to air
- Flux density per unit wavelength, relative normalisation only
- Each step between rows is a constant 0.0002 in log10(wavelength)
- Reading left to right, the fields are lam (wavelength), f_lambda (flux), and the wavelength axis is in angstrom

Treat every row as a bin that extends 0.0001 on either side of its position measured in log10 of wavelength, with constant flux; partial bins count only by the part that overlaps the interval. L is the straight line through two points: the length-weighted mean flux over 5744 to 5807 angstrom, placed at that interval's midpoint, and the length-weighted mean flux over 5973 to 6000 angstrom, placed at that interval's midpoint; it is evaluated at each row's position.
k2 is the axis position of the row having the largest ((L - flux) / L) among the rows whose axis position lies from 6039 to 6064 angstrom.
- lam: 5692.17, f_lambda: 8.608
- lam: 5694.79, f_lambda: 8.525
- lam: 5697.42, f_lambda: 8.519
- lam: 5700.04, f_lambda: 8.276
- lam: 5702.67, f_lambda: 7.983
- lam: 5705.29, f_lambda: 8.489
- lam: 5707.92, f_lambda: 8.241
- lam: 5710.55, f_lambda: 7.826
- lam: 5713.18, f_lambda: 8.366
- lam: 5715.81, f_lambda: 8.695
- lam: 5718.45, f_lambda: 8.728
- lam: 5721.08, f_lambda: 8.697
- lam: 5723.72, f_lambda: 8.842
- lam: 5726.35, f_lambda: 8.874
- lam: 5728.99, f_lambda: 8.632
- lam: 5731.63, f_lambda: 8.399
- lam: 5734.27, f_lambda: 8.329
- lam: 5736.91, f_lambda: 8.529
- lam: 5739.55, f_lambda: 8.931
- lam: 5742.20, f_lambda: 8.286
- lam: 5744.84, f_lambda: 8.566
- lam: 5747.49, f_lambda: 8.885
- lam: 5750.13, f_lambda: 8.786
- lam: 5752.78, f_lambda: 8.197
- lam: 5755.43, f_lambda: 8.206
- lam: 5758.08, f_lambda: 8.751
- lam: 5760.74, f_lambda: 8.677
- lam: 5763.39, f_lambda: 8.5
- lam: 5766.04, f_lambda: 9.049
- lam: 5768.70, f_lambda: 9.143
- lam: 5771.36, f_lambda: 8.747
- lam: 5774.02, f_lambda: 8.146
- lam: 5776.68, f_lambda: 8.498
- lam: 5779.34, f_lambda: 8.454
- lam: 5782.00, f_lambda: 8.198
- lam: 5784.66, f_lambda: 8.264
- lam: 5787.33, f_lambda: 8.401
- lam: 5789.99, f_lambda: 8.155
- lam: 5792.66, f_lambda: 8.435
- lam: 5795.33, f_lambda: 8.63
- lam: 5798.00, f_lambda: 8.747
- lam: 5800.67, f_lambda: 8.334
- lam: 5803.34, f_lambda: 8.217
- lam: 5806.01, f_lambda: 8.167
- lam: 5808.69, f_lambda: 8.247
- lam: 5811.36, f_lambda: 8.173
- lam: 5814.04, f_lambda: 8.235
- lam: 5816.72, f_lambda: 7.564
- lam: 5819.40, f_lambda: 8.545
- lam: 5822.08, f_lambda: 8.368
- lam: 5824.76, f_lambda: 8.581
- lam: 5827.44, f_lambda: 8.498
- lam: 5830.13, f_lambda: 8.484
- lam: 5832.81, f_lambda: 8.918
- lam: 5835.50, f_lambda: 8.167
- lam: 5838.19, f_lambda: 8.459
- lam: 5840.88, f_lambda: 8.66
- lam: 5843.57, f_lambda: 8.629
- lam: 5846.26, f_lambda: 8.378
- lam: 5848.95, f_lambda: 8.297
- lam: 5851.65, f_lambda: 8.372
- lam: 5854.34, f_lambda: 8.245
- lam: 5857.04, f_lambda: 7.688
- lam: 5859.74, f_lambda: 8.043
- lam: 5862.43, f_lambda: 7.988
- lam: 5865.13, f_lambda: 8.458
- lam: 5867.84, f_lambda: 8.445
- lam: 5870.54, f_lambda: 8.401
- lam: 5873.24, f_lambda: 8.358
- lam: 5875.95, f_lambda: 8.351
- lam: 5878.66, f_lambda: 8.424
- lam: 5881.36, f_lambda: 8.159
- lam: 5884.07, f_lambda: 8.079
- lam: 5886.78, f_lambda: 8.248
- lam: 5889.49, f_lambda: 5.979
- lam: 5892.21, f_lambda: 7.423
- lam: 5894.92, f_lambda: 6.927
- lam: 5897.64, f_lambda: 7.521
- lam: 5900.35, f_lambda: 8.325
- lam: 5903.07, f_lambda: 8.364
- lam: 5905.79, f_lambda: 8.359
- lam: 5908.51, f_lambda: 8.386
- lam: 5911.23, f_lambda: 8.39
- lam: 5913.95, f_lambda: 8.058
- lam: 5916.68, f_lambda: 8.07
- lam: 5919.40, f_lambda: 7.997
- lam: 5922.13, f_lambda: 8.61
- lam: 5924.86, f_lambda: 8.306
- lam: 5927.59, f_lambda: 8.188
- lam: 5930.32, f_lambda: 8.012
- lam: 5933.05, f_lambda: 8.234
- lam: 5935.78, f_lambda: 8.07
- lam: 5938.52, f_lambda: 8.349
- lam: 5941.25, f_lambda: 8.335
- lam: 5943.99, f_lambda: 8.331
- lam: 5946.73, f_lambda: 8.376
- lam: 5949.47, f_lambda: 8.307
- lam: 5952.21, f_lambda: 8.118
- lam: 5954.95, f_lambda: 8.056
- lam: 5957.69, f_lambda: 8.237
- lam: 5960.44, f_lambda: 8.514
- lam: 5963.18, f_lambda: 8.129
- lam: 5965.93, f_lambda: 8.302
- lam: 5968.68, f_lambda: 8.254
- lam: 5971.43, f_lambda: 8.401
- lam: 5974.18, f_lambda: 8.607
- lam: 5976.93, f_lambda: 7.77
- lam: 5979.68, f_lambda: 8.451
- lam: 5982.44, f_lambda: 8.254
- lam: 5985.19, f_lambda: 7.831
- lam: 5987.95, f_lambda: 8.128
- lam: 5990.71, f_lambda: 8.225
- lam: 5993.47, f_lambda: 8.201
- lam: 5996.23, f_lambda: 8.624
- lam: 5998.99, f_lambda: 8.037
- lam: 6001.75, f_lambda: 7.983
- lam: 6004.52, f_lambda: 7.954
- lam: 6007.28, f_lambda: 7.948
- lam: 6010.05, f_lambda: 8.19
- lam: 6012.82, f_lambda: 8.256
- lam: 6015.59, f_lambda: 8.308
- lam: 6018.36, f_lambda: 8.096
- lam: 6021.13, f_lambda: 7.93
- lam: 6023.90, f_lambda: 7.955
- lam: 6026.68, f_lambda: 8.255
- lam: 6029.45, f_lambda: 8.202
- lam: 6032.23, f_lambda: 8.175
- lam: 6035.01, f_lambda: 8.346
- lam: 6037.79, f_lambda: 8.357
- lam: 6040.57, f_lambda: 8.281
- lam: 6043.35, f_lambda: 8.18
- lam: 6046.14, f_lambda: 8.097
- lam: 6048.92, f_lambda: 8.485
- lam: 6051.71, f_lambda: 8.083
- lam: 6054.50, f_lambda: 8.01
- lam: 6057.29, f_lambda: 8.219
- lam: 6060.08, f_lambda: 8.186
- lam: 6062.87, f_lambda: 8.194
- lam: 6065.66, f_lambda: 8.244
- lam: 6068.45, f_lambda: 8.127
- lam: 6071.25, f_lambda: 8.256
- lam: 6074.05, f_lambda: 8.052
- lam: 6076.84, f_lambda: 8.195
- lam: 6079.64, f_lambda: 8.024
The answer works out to 6054.50 angstrom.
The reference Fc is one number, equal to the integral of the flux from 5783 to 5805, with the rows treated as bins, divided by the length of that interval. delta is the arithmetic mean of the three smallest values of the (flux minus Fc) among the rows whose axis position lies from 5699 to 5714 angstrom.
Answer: -0.38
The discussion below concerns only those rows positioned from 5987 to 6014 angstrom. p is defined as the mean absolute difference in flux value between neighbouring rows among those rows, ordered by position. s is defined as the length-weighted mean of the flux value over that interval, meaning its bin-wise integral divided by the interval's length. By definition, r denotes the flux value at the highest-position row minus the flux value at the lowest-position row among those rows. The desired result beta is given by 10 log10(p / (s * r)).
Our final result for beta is -8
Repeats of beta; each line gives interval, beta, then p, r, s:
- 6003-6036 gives -14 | 0.12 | 0.39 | 8.13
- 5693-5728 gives -11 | 0.24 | 0.35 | 8.47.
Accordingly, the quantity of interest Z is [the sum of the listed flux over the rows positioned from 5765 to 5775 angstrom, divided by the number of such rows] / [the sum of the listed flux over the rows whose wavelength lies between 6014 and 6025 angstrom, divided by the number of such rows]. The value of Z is 1.09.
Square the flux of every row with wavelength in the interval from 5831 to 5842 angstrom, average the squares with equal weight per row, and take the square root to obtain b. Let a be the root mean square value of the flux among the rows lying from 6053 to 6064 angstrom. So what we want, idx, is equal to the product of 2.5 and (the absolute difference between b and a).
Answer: 1.0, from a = 8.15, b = 8.6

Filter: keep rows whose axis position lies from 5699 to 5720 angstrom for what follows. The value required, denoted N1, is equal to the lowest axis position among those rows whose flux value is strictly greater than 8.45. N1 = 5705.29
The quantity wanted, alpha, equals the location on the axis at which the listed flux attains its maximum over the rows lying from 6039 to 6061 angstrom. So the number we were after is 6048.92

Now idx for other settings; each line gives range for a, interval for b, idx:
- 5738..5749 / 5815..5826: 1.0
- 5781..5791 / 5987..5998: 0.1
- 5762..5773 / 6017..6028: 2.0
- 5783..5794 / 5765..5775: 1.2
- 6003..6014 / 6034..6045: 0.5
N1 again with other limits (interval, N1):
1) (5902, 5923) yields 5922.13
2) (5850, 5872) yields 5865.13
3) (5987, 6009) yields 5996.23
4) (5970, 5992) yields 5974.18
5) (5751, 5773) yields 5758.08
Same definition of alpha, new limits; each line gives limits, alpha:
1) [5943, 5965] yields 5960.44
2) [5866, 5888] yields 5867.84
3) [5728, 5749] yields 5739.55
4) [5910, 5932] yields 5922.13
